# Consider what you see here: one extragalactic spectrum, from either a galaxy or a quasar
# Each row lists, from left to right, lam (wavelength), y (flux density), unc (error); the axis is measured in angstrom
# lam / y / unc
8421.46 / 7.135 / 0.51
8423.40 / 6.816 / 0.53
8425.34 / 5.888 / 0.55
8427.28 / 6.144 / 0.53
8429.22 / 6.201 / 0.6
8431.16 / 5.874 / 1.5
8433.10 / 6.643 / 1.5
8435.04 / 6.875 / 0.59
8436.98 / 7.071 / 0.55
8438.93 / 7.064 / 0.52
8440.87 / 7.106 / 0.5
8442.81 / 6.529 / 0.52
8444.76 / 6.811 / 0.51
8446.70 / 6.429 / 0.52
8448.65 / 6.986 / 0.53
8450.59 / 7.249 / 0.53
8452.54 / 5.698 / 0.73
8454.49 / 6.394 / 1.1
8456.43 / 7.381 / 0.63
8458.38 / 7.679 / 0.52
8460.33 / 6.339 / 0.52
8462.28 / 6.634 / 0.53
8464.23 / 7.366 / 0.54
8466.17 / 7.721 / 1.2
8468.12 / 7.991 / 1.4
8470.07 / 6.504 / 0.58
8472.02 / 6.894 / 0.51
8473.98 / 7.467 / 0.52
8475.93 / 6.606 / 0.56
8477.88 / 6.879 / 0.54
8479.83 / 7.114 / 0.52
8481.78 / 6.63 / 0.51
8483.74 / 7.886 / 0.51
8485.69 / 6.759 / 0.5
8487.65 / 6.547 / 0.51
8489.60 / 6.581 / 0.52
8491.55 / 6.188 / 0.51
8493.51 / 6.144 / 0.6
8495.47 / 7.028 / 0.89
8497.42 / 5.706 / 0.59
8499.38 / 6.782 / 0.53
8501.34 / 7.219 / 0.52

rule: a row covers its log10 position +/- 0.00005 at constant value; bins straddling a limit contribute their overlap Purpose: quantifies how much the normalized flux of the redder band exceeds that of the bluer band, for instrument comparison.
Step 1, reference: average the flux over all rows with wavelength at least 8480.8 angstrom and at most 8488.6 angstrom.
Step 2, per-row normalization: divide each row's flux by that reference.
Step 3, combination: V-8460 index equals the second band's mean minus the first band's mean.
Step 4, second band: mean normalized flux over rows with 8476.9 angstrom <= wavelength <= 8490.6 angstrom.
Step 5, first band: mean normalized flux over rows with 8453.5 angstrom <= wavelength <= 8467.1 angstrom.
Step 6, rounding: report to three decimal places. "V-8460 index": -0.023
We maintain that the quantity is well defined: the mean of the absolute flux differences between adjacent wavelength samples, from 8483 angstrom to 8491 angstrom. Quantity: 0.46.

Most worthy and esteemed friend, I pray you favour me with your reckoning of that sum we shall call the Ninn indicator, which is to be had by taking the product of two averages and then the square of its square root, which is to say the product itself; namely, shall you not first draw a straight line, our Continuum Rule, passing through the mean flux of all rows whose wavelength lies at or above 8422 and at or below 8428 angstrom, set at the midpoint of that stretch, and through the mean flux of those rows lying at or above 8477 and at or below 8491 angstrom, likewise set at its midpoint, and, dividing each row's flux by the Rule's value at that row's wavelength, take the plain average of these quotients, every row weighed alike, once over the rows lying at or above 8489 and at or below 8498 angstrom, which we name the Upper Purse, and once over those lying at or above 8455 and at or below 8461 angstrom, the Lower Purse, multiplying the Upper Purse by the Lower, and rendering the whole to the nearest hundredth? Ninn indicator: 0.97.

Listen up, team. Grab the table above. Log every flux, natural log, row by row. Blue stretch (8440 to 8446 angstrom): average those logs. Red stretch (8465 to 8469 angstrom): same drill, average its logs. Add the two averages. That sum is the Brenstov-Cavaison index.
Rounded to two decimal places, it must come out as 3.98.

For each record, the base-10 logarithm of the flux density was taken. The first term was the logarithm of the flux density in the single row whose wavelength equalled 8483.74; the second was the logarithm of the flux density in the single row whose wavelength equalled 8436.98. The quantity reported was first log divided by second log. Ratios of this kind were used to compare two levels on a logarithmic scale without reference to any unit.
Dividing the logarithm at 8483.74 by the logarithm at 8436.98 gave 1.06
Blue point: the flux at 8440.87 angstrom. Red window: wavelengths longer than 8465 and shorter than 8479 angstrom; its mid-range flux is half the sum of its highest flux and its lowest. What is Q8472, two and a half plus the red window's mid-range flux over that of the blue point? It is 3.52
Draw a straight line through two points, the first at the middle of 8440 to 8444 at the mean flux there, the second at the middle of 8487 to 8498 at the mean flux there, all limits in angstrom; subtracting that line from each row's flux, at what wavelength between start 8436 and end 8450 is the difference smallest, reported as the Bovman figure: 8446.70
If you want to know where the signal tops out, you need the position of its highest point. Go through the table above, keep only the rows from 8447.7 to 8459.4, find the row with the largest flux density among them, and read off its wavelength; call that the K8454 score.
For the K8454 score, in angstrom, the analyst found 8458.38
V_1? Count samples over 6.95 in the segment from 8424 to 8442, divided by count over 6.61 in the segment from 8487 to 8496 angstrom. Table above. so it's 3.0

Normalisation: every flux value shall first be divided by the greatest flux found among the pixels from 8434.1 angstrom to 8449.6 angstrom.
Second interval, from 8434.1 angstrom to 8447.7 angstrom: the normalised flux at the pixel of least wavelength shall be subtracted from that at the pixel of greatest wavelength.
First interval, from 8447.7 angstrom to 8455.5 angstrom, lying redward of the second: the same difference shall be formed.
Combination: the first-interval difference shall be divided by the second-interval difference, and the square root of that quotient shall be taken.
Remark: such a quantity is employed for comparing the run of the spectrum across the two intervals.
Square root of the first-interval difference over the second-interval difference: 1.2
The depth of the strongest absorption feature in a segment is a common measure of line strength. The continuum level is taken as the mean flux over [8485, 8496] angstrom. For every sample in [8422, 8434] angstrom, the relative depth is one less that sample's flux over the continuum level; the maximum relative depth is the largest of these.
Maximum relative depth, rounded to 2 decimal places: 0.10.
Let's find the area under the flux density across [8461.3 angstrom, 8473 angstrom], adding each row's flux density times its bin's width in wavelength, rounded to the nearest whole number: 84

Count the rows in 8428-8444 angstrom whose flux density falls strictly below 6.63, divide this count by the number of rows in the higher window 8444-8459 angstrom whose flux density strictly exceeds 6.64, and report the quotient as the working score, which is 0.60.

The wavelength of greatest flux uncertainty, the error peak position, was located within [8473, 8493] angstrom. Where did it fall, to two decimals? 8475.93 angstrom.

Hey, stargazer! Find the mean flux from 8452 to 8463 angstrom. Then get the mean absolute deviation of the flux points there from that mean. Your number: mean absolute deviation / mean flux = 0.084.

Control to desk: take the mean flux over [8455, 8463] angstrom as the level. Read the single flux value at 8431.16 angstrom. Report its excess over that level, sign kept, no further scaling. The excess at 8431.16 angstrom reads -1.1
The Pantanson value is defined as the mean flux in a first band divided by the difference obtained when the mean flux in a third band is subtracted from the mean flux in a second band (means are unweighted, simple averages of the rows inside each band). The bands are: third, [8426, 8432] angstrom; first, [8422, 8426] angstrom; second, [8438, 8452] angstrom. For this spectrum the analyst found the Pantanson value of 8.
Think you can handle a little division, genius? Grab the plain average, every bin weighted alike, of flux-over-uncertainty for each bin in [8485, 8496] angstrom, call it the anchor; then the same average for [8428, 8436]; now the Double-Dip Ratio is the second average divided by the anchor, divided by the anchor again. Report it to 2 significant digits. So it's 0.057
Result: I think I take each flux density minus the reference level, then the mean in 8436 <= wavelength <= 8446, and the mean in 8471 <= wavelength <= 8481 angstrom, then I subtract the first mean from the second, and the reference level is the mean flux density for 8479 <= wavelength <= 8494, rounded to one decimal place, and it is 0.1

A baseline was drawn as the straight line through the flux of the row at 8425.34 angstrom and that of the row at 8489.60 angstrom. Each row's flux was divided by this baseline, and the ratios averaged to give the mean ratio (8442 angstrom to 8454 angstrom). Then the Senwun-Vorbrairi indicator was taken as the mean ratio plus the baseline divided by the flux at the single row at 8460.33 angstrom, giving 2.07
